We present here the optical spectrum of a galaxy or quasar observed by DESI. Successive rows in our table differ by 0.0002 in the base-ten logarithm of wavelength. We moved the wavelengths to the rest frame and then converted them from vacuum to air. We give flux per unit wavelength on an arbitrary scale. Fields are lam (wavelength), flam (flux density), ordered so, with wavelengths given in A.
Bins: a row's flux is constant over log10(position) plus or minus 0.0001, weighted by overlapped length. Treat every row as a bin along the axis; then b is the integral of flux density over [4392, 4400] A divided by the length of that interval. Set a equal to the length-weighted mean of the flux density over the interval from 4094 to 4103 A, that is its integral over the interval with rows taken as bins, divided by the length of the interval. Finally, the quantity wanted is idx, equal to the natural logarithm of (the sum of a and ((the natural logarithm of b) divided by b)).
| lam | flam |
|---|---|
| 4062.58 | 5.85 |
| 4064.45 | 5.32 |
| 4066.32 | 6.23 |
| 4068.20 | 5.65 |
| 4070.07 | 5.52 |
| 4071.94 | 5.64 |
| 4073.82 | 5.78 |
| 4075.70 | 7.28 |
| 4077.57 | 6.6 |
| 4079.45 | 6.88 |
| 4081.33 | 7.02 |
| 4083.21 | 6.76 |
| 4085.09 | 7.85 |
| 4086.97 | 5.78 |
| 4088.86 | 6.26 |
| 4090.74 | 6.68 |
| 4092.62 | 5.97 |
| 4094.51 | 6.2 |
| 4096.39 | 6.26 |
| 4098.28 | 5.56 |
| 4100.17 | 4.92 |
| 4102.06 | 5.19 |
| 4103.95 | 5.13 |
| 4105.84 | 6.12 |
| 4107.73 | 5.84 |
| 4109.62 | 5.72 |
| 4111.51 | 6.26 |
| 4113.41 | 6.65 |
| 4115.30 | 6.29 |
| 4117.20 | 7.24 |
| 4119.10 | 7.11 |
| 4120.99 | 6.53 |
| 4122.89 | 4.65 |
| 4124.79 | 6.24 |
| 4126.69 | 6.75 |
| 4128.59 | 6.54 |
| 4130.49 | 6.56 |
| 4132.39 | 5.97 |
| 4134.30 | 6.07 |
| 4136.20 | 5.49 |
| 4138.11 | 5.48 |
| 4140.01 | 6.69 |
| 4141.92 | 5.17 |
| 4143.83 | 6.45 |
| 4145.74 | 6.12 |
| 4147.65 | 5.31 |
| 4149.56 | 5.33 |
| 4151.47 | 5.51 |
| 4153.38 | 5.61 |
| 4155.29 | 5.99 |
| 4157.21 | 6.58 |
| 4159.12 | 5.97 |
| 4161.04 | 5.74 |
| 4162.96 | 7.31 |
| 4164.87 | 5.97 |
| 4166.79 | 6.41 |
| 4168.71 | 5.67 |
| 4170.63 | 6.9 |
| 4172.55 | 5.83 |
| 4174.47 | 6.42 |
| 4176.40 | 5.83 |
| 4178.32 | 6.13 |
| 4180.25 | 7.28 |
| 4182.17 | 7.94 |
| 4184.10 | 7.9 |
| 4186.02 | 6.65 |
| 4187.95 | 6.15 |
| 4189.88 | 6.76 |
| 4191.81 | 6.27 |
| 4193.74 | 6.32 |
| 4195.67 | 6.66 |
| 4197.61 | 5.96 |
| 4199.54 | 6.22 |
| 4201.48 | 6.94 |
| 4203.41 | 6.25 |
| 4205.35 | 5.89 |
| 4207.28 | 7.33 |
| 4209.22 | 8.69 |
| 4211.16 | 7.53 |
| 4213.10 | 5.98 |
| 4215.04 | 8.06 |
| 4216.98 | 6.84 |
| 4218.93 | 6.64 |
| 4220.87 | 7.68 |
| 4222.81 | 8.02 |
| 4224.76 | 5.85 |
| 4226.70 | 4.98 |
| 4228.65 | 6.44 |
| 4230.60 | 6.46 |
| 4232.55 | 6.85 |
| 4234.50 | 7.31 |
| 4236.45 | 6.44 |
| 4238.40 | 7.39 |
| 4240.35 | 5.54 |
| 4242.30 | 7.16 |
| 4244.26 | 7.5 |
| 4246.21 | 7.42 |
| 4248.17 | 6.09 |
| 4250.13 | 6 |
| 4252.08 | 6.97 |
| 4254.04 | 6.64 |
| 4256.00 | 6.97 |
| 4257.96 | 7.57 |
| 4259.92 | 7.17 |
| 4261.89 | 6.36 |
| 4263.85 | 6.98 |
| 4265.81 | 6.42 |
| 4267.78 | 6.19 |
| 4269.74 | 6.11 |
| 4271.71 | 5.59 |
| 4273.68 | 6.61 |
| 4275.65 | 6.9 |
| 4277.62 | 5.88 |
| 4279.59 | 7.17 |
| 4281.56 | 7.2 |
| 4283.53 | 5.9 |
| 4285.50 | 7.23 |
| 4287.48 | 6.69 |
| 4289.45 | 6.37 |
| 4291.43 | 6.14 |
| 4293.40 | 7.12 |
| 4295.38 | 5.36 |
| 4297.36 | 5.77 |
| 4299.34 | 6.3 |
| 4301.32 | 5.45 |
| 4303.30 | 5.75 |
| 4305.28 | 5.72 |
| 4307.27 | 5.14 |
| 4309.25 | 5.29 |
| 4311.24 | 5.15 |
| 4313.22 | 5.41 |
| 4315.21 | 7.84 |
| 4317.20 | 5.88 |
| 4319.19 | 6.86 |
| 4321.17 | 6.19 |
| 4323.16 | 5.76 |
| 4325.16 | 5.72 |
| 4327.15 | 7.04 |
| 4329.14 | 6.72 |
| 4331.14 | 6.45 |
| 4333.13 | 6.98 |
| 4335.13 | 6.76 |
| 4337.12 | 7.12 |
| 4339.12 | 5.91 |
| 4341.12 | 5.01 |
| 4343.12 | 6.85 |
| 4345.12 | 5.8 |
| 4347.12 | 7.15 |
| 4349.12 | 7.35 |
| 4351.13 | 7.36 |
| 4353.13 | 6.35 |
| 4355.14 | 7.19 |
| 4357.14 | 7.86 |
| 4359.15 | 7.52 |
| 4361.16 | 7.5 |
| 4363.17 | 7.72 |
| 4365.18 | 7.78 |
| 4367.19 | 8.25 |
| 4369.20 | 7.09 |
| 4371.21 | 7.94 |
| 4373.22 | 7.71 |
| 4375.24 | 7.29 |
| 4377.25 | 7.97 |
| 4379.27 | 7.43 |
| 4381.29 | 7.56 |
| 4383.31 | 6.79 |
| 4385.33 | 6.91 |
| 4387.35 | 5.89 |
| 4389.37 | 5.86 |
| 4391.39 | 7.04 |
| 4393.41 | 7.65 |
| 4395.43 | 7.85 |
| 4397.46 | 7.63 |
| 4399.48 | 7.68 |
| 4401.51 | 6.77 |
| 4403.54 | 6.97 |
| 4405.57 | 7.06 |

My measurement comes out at 1.77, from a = 5.6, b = 7.7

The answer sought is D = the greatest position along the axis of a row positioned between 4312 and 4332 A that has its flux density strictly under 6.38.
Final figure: 4325.16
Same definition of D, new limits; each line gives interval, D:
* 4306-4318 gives 4317.20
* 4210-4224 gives 4213.10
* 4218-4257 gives 4250.13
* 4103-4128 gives 4124.79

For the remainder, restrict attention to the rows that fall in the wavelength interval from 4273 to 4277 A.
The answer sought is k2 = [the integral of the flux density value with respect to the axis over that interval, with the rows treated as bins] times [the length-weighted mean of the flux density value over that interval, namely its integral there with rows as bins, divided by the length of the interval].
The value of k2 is 179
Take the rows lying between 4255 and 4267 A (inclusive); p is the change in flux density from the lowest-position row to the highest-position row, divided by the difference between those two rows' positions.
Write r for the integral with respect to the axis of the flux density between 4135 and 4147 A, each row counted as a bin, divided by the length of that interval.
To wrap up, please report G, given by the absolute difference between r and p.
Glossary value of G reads 5.9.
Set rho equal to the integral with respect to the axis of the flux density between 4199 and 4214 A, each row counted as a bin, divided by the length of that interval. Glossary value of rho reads 6.88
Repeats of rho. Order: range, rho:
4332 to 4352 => 6.62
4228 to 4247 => 6.85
